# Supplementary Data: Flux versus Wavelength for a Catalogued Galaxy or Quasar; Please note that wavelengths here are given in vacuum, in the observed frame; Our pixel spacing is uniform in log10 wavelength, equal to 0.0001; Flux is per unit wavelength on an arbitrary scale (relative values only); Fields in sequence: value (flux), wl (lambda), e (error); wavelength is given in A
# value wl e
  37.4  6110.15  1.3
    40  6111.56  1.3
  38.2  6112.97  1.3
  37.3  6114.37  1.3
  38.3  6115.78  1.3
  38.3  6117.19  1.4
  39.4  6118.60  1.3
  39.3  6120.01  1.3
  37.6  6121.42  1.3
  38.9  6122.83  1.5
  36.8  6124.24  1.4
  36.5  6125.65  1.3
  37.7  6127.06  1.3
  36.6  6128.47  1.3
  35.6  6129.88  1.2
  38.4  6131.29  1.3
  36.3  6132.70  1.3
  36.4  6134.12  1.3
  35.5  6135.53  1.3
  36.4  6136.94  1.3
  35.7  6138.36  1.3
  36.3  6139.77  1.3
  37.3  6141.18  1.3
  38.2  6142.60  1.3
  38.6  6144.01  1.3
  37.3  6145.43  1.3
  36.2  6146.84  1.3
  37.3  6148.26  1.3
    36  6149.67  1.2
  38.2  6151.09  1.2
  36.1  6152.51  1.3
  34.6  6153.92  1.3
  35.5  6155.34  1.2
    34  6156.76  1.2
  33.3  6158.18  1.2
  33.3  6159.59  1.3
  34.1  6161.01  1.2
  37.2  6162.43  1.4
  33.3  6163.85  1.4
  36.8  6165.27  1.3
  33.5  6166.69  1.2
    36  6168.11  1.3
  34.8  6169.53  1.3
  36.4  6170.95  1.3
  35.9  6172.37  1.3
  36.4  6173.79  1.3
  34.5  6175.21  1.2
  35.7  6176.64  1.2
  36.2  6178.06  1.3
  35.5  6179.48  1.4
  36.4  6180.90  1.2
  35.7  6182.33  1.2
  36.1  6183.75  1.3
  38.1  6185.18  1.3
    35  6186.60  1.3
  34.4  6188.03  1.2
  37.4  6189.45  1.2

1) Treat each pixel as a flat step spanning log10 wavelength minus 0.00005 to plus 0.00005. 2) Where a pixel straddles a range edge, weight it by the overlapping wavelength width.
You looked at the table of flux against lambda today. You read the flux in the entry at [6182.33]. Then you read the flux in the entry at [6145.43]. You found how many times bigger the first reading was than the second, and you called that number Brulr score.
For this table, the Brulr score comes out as 0.96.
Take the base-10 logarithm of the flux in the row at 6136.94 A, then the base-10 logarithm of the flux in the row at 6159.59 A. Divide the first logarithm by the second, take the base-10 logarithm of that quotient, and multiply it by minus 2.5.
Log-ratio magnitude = -0.03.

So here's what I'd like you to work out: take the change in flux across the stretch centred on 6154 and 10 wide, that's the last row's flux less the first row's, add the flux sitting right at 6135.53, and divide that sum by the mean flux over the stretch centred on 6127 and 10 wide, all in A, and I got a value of 0.88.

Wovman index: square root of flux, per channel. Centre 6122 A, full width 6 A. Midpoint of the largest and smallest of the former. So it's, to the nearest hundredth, 6.17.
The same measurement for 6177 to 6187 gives 6.04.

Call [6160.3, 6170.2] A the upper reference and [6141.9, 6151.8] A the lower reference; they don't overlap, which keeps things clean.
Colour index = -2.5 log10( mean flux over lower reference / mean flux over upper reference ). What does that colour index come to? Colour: -0.07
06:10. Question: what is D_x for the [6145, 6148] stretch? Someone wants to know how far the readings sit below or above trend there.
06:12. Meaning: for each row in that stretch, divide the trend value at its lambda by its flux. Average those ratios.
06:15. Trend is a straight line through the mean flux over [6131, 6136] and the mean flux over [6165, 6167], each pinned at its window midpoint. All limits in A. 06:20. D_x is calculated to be 0.98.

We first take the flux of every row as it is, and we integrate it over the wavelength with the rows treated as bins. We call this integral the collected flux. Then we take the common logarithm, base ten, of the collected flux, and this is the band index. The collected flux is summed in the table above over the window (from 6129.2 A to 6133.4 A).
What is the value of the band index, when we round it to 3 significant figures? 2.19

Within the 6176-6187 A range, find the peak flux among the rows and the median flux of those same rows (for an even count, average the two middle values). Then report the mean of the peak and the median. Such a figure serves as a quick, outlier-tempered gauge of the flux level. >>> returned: 37.0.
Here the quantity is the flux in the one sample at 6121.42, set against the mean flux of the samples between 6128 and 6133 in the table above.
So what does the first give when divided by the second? 1.02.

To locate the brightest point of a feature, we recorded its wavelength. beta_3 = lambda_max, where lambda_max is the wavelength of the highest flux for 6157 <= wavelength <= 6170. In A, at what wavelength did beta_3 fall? 6162.43 A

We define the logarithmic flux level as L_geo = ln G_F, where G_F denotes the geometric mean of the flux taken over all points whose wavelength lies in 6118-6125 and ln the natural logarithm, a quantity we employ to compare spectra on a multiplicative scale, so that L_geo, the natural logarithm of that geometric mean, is 3.648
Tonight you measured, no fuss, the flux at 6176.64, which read 35.7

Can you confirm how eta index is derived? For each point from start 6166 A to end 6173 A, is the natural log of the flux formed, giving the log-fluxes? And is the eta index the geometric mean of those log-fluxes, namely 3.56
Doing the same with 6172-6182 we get 3.58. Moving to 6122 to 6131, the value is 3.61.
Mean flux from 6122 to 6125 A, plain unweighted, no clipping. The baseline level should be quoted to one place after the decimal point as 37.8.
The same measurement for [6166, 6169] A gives 34.8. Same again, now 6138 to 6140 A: 36.0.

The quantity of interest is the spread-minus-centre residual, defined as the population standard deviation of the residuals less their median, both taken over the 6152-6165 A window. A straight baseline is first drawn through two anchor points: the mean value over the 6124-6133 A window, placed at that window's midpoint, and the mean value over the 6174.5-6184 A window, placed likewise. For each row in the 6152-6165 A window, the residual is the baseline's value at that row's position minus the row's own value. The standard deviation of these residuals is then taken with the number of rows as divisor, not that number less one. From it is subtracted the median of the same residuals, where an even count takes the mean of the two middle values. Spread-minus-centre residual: -0.74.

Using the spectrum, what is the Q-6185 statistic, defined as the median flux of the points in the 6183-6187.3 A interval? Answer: 36.1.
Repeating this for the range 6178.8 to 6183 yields 35.7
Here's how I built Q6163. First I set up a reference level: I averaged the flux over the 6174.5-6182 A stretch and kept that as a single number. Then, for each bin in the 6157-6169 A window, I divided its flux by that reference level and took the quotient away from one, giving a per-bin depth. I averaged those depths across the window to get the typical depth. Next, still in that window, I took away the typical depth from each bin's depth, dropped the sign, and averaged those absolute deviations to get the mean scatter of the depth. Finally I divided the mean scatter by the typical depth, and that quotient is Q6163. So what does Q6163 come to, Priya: 1.53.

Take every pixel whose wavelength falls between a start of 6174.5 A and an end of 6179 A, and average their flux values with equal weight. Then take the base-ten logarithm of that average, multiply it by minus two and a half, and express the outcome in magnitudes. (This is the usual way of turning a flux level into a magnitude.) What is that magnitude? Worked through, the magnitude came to -3.87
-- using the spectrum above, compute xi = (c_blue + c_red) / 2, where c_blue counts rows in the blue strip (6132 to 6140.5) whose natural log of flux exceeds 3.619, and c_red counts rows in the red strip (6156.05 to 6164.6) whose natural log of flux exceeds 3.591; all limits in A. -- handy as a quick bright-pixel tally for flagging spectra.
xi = 0.5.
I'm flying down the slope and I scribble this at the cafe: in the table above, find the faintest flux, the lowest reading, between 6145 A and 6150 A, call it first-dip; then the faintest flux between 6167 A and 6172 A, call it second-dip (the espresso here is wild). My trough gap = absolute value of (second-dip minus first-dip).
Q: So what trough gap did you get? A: 1.2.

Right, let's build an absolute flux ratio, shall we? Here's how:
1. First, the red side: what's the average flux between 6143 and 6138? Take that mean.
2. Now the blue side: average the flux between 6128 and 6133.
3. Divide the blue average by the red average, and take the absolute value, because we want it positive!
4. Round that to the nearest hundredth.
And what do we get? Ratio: 1.00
